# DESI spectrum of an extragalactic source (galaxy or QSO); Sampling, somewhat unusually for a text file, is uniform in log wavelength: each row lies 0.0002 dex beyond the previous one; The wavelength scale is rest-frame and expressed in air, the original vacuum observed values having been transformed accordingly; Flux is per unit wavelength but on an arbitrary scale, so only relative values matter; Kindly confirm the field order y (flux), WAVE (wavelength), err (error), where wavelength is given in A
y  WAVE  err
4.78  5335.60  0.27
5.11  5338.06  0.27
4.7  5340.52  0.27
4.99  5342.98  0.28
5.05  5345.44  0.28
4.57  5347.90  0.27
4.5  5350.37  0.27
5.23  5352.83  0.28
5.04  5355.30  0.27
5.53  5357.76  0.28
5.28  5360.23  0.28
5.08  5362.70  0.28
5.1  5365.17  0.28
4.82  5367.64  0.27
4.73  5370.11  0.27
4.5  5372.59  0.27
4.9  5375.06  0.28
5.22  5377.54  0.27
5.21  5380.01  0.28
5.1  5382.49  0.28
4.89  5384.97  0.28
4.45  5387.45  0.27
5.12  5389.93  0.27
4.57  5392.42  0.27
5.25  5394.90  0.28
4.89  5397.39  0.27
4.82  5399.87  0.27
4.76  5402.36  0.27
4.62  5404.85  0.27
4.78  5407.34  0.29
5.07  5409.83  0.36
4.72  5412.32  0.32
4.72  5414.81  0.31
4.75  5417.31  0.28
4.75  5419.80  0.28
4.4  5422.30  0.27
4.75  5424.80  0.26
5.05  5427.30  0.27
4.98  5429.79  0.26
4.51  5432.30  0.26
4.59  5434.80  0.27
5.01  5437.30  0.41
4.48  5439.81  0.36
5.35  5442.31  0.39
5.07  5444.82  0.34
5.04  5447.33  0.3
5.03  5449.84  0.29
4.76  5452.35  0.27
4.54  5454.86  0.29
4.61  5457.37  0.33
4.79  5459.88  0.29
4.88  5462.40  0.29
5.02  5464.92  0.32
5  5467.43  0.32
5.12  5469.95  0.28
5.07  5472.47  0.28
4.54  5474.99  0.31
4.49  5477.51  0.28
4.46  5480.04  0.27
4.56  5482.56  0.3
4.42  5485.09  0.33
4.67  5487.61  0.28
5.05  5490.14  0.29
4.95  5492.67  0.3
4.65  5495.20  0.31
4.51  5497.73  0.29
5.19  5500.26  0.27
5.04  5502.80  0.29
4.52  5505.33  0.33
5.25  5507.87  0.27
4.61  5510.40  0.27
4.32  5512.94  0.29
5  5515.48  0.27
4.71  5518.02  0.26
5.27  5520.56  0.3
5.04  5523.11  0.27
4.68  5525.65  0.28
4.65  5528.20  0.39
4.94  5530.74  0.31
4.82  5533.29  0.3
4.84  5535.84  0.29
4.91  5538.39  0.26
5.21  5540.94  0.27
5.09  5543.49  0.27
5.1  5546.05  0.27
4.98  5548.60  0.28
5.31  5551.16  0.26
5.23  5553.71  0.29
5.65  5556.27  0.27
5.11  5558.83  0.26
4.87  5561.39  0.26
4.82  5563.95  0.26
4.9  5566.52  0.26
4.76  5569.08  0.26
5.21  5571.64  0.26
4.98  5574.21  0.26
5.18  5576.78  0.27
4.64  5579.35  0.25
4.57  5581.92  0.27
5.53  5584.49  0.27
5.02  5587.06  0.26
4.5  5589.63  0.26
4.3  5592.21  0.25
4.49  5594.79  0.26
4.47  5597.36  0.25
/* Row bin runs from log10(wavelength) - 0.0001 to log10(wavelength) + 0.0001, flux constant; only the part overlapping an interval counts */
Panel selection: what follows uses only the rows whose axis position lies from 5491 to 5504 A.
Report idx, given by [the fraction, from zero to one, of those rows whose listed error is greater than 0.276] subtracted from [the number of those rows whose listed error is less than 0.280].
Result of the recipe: 0.2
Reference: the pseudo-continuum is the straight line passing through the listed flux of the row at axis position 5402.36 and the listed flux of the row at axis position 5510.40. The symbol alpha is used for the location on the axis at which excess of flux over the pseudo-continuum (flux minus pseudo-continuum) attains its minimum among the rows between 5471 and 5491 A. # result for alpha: 5485.09 A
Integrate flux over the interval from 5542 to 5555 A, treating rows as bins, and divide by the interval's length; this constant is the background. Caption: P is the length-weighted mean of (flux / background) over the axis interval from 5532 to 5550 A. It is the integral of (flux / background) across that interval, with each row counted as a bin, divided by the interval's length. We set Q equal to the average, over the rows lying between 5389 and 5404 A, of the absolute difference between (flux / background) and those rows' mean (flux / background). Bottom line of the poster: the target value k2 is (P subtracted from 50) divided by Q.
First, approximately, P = 0.97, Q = 0.037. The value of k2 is 1335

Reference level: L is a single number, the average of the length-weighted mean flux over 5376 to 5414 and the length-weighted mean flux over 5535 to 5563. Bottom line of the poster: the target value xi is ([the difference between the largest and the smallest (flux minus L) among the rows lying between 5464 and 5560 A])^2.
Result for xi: 1.8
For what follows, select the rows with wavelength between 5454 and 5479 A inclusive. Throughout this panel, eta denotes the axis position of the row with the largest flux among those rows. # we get 5469.95 A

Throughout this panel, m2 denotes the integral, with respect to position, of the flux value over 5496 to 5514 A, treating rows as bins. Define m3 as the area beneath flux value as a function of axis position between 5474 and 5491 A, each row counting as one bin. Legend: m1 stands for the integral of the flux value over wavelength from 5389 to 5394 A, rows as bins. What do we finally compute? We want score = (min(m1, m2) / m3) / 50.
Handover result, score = 0.0062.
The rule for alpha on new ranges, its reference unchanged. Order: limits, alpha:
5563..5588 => 5581.92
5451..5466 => 5454.86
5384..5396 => 5387.45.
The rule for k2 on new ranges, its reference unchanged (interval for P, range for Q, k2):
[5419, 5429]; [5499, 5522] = 838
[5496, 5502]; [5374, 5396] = 1070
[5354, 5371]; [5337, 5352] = 1096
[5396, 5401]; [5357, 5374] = 913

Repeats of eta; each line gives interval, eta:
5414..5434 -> 5427.30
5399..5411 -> 5409.83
